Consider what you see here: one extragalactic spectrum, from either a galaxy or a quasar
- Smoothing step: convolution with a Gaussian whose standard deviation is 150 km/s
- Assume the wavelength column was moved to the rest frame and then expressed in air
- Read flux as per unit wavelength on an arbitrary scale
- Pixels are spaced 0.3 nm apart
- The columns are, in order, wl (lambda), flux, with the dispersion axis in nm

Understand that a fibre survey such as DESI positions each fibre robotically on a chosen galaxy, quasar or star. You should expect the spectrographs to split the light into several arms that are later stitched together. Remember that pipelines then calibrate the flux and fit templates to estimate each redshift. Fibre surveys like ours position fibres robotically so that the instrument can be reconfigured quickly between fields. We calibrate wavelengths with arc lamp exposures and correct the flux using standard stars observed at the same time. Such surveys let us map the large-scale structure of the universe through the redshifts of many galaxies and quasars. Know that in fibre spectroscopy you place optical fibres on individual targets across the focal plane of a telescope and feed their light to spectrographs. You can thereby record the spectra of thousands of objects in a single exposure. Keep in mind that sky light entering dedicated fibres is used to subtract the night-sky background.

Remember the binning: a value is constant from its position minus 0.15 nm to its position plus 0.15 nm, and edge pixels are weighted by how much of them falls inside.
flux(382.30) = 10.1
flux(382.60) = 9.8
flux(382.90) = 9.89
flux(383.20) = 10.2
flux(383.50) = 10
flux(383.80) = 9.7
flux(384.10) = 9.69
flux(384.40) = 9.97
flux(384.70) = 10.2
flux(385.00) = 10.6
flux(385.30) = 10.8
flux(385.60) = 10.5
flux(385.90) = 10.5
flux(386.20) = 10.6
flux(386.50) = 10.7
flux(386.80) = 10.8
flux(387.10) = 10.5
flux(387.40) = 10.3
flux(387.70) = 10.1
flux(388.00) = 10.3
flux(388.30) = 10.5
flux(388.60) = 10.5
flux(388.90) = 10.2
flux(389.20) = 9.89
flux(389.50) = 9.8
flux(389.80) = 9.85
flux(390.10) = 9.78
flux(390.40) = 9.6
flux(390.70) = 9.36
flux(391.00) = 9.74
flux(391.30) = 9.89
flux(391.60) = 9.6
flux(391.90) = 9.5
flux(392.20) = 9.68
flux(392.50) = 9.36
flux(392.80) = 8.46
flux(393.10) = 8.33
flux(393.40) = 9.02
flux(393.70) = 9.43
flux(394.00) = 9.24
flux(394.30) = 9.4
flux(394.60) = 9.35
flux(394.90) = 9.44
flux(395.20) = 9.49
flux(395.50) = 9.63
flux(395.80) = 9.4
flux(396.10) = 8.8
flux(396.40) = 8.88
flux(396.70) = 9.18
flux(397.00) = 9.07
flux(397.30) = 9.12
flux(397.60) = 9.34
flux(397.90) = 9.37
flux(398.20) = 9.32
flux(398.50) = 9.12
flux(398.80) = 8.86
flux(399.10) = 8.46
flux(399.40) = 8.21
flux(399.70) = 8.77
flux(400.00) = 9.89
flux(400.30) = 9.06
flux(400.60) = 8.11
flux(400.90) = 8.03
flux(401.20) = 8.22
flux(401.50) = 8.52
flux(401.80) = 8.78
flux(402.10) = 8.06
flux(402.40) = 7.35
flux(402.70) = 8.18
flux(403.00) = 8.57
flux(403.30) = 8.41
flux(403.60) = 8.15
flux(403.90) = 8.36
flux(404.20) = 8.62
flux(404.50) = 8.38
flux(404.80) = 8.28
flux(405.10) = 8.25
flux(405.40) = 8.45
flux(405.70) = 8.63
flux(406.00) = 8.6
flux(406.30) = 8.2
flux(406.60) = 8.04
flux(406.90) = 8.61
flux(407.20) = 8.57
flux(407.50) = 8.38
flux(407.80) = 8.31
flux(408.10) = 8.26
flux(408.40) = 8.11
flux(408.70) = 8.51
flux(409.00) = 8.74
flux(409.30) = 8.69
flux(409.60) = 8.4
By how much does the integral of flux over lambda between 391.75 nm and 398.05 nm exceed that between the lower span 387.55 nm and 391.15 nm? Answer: 22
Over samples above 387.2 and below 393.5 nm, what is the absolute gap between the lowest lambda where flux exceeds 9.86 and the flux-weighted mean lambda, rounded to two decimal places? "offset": 2.91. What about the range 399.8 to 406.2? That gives 2.98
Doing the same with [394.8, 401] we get 2.15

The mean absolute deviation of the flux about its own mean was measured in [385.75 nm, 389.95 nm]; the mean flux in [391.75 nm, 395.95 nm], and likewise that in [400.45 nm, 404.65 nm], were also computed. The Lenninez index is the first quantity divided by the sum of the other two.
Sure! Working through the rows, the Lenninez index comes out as 0.0149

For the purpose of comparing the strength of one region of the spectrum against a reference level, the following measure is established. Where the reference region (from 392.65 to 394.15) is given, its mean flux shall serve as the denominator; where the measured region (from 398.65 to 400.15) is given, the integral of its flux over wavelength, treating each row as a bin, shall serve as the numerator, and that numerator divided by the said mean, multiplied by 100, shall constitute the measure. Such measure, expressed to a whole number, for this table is 149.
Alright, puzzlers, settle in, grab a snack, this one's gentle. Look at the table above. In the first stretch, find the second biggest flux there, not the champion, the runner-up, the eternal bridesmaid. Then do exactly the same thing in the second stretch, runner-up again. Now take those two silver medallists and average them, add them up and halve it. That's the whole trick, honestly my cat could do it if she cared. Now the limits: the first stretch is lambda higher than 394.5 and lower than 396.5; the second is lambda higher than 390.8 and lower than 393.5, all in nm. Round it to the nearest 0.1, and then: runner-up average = 9.6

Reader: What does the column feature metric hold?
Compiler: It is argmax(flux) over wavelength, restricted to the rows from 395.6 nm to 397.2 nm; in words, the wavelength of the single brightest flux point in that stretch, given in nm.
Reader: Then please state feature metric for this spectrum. 395.80 nm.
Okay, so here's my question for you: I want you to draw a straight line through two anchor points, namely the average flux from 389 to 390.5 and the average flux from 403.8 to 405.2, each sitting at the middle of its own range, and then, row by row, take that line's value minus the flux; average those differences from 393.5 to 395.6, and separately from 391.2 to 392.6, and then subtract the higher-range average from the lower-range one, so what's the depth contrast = 0.1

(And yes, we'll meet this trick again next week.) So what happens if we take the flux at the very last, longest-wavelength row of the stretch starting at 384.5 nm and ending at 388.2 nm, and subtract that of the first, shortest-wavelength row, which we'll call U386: 0.1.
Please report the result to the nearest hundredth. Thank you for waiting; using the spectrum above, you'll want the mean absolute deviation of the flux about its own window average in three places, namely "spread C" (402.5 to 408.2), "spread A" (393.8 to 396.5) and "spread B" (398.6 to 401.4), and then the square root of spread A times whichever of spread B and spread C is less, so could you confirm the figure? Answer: 0.18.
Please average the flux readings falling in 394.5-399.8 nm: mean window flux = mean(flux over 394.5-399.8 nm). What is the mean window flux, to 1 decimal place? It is 9.1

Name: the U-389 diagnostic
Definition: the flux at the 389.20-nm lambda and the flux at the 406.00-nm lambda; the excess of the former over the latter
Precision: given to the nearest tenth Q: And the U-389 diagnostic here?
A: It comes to 1.3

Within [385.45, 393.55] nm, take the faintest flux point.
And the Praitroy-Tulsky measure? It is 8.33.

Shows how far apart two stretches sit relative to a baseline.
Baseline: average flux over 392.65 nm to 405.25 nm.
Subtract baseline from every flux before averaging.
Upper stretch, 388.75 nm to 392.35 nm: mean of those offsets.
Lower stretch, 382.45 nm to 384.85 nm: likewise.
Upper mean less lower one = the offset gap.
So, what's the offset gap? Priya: -0.19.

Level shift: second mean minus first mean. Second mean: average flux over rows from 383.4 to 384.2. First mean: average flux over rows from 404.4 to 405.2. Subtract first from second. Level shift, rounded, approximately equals 1.5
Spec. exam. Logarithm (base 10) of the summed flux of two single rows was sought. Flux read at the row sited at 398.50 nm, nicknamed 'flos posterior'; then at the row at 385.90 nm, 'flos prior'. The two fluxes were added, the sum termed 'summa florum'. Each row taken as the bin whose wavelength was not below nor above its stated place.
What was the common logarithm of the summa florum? 1.29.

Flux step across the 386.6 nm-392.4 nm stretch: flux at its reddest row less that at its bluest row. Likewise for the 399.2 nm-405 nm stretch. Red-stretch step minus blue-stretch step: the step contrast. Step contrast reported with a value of 1.2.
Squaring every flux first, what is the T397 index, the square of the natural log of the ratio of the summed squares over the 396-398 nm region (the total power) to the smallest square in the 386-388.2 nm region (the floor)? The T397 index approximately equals 3.0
